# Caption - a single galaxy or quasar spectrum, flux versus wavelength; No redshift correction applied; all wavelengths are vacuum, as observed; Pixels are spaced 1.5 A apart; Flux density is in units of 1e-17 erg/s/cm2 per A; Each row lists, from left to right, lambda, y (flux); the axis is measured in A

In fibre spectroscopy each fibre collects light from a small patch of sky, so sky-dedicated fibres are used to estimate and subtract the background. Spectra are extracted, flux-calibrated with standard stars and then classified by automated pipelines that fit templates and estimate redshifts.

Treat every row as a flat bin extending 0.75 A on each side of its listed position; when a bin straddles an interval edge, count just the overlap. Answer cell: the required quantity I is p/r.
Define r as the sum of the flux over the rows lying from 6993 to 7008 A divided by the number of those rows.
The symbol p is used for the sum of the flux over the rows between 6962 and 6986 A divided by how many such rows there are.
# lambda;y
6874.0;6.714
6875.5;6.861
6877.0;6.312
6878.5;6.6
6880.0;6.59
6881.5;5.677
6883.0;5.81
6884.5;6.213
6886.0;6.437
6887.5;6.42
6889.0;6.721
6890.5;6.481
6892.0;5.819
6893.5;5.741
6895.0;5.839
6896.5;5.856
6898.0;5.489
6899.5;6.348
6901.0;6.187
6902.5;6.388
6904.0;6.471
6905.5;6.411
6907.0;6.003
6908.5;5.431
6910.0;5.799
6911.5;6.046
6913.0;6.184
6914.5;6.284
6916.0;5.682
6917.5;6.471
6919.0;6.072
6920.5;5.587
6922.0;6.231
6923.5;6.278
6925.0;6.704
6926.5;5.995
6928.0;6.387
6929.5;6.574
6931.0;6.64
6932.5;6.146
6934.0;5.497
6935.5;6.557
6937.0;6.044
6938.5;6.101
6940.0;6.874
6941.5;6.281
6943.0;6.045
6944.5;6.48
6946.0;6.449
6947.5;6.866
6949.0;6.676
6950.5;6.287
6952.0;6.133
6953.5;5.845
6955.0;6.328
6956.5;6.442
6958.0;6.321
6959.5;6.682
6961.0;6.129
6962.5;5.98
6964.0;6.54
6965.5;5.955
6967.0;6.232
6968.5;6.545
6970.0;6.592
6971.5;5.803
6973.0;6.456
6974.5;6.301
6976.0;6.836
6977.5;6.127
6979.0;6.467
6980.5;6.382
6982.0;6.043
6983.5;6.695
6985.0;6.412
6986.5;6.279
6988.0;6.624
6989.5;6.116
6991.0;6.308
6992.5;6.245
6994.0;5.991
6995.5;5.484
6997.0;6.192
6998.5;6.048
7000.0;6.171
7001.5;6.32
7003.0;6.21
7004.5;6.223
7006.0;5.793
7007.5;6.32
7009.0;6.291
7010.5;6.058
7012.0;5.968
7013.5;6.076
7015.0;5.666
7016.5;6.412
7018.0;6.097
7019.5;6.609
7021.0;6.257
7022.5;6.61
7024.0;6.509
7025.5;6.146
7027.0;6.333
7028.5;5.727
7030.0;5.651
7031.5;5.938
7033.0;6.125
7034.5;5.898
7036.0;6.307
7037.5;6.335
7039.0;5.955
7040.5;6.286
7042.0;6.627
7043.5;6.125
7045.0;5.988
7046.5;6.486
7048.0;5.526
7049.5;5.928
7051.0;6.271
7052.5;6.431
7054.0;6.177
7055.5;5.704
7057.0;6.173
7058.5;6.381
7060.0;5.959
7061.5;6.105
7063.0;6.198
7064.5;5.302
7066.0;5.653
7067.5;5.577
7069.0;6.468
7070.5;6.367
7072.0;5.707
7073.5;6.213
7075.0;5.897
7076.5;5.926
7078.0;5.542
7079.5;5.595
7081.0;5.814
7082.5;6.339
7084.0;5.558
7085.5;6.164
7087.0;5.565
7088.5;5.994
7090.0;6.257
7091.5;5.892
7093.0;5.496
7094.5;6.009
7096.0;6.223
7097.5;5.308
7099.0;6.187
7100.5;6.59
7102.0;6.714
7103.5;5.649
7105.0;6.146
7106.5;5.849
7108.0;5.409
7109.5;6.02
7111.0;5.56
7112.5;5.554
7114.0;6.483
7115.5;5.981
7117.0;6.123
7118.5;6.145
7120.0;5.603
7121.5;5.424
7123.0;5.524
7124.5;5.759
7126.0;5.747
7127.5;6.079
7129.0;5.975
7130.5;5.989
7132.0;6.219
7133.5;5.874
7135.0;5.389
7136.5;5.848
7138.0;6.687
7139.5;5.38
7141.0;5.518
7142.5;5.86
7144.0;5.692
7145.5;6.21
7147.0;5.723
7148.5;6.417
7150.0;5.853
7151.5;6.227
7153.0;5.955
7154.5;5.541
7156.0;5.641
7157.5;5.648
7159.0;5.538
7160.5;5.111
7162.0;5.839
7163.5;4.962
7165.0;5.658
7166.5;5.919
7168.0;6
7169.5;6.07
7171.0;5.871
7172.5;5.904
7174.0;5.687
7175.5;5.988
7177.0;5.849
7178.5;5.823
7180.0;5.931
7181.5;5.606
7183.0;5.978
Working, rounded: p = 6.34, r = 6.08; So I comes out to 1.04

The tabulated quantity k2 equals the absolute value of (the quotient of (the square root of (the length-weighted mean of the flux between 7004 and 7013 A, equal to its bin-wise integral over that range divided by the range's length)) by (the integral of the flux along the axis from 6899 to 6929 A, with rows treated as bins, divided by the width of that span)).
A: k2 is 0.402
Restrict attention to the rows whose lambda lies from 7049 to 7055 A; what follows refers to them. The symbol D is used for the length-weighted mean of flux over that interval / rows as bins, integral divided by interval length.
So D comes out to 6.19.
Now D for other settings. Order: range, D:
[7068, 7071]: 6.35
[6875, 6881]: 6.54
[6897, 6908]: 6.16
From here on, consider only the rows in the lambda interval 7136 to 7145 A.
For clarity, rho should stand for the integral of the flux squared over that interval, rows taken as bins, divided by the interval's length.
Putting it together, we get 34.3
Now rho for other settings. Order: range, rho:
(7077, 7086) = 34.1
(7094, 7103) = 38.2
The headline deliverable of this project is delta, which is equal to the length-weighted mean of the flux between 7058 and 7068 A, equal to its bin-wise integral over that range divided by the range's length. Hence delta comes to 5.9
